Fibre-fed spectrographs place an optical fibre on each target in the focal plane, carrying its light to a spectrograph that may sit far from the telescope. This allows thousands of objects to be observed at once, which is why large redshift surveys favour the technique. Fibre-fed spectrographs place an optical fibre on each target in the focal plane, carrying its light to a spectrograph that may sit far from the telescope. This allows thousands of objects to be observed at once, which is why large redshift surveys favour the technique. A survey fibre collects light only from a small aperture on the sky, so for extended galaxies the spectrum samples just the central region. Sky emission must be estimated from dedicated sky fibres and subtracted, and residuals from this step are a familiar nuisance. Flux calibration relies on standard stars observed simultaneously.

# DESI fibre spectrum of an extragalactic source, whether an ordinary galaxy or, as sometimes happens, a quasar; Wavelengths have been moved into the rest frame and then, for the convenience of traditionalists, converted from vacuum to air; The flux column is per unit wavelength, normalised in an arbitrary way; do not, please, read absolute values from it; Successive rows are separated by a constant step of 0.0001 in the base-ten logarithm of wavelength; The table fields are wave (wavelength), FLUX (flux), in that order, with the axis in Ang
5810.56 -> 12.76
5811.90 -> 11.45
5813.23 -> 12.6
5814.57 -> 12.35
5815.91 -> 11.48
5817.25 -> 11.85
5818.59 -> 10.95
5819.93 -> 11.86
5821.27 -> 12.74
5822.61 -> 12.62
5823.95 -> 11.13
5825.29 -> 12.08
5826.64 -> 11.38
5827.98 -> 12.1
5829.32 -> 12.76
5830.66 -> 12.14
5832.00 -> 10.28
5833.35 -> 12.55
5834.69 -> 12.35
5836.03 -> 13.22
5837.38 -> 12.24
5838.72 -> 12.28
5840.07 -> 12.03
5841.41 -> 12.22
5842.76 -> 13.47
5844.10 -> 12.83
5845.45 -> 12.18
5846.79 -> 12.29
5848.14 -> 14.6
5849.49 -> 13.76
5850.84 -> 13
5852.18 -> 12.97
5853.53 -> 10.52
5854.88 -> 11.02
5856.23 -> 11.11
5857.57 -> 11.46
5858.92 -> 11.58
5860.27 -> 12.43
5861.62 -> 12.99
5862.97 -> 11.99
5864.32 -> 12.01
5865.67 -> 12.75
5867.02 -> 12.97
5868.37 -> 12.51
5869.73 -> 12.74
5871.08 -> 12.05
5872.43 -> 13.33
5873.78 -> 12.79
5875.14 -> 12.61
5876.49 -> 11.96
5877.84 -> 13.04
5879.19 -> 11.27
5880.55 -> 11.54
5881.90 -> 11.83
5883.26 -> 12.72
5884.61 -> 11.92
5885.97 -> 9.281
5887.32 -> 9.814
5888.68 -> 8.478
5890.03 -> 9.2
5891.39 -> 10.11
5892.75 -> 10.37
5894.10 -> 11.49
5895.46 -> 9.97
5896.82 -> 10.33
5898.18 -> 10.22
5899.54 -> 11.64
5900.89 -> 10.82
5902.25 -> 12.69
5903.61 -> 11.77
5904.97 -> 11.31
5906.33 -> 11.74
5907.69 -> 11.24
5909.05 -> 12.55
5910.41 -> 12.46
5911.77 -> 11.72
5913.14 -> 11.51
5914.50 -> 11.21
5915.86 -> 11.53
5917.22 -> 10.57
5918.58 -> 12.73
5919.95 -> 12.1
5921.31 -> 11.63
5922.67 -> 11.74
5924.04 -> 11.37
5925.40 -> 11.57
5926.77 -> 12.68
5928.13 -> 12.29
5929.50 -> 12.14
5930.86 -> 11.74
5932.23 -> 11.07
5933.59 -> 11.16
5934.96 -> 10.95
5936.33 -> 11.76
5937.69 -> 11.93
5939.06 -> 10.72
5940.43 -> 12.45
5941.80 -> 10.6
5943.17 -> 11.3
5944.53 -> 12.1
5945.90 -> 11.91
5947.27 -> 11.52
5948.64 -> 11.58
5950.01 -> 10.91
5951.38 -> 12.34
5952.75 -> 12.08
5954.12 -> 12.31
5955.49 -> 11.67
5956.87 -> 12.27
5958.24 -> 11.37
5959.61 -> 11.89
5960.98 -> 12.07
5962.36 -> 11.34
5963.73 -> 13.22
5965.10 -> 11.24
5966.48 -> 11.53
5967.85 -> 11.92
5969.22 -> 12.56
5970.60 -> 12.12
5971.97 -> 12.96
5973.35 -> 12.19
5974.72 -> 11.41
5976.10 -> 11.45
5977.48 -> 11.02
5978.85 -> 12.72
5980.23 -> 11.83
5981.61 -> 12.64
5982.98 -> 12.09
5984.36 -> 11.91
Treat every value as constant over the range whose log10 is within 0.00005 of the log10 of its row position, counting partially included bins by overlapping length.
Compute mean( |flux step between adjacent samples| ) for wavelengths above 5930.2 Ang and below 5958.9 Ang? 0.68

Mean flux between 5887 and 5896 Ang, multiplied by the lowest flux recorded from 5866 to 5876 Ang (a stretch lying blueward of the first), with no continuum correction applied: 120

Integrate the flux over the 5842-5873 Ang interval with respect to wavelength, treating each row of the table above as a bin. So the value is 386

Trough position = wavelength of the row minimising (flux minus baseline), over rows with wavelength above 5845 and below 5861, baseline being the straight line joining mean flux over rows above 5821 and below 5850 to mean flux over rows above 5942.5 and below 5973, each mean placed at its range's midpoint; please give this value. 5853.53 Ang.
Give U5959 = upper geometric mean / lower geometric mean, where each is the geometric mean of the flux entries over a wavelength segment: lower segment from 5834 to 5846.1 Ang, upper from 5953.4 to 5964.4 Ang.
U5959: 0.96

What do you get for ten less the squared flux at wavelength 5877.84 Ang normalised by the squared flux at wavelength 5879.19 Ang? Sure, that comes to 8.66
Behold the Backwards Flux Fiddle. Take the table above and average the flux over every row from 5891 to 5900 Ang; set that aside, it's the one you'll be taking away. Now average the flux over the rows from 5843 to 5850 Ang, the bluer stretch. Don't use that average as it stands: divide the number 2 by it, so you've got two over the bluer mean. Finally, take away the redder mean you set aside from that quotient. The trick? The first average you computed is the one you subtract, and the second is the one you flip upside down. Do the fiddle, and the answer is -10.4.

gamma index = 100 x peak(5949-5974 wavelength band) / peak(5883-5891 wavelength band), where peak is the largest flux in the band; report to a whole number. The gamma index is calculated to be 104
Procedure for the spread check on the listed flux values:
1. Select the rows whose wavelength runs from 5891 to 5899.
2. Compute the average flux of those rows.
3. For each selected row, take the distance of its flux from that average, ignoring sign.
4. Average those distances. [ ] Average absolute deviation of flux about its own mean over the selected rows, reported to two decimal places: 0.36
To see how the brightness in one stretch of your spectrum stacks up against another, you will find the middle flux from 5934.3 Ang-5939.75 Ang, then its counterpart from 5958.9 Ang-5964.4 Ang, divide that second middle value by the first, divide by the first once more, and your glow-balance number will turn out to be 0.09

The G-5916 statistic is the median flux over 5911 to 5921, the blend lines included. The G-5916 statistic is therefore 11.5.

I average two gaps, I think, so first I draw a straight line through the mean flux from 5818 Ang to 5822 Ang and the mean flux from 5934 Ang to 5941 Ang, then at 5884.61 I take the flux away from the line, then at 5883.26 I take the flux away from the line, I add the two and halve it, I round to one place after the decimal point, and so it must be -0.6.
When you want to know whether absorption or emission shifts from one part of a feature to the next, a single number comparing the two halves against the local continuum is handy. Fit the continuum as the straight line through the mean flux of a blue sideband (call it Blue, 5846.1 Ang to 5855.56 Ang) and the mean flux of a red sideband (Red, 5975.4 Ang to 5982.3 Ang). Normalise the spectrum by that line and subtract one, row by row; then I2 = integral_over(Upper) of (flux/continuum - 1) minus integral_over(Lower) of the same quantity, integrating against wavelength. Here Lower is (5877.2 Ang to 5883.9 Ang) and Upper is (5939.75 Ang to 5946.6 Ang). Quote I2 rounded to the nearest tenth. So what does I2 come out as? -0.1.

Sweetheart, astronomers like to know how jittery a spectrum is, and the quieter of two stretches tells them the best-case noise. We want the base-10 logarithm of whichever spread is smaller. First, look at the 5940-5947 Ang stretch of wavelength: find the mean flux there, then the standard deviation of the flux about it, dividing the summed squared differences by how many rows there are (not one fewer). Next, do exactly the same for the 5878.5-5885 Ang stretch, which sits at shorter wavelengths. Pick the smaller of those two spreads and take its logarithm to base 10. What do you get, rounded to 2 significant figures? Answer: -0.31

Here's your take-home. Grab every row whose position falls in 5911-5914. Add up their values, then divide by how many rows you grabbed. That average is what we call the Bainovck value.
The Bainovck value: 11.6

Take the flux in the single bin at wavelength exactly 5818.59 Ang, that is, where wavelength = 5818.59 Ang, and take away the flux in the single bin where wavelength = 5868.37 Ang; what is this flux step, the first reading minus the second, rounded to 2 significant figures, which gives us -1.6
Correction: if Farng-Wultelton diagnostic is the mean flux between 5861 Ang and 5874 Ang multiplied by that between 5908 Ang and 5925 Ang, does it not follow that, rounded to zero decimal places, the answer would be 148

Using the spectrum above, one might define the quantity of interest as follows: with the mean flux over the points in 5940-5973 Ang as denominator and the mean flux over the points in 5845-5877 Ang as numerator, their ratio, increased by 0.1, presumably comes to 1.14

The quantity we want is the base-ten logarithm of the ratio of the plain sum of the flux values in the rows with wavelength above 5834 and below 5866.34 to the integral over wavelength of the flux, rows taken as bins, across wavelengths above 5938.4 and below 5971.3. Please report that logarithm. -0.1157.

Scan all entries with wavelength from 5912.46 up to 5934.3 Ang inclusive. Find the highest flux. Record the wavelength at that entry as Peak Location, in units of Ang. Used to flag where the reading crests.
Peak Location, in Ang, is 5918.58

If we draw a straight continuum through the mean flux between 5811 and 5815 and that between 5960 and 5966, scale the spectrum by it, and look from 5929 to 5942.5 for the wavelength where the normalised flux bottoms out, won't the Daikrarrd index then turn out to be 5941.80 Ang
